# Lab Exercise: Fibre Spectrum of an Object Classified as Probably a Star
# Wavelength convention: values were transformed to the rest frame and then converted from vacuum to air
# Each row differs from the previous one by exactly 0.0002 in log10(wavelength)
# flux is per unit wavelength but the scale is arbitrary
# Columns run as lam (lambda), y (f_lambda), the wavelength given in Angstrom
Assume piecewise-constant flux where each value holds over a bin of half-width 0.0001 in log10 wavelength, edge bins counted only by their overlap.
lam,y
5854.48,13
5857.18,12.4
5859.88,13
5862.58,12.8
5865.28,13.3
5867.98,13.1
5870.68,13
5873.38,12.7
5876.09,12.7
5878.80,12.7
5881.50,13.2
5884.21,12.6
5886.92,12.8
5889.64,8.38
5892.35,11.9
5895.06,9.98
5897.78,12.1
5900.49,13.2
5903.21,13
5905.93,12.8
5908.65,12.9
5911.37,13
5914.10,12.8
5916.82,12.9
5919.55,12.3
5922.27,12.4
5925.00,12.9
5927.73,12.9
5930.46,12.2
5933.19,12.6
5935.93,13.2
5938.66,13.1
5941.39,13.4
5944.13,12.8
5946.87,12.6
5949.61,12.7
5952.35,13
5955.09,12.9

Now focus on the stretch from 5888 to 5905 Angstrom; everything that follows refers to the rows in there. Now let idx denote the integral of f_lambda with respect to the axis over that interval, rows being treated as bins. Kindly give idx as 195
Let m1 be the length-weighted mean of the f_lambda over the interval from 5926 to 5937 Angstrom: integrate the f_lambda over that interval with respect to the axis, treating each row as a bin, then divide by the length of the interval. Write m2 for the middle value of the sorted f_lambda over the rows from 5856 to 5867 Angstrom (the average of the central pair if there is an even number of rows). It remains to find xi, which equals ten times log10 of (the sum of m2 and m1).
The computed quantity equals 14.1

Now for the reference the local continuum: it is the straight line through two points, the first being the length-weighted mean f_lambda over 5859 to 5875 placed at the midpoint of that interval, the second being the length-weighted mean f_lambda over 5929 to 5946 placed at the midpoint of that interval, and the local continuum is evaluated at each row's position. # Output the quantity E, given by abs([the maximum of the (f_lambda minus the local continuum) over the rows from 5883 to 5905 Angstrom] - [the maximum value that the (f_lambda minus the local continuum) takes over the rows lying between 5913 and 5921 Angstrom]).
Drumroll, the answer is 0.275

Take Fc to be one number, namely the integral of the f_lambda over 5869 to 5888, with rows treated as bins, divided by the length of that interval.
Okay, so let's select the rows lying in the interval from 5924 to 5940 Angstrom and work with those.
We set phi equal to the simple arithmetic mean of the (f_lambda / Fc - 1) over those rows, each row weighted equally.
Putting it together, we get -0.001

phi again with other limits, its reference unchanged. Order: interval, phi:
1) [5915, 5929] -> -0.011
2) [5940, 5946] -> 0.022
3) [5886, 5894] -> -0.140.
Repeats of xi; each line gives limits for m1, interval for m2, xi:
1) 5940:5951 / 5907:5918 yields 14.1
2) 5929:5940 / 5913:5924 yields 14.0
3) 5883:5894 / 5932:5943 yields 13.9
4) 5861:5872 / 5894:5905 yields 14.1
